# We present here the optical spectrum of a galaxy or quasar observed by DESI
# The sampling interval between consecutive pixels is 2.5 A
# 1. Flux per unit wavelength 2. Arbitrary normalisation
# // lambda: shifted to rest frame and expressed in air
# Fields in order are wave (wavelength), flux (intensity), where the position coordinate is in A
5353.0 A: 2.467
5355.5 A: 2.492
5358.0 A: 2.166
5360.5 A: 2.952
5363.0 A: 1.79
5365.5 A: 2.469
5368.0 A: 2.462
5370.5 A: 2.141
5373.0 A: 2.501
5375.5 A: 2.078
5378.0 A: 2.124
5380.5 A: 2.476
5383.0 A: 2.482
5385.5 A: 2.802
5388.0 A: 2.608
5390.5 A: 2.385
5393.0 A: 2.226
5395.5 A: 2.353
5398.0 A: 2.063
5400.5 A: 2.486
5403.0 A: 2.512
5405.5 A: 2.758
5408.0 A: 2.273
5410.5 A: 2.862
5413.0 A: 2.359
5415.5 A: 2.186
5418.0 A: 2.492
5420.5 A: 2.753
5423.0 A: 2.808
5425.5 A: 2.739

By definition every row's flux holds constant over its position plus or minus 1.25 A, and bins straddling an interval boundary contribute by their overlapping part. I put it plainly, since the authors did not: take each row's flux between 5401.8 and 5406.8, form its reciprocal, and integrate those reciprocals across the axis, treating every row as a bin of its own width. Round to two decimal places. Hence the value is 1.90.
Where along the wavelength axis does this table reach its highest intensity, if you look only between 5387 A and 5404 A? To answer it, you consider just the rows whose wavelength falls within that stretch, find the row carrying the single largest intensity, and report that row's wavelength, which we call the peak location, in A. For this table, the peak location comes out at 5388.0 A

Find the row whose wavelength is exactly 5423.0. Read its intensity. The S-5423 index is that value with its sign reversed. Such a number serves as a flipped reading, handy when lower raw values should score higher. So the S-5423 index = -2.81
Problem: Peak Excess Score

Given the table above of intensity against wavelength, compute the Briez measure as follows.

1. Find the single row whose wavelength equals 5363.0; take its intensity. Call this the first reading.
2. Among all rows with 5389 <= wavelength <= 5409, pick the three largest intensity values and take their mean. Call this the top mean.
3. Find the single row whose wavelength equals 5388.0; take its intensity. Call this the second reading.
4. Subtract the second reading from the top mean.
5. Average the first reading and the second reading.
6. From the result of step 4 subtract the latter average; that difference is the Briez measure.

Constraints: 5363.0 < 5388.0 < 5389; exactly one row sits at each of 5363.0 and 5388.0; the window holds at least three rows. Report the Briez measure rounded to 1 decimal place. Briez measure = -2.2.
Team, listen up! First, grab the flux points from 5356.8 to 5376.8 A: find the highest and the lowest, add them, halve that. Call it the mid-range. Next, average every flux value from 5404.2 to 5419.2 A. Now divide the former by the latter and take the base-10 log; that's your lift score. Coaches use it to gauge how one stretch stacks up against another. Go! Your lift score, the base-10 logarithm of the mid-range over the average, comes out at -0.021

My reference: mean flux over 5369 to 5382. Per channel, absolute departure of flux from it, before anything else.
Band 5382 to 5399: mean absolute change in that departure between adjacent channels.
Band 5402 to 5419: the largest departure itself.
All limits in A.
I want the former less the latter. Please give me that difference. -0.43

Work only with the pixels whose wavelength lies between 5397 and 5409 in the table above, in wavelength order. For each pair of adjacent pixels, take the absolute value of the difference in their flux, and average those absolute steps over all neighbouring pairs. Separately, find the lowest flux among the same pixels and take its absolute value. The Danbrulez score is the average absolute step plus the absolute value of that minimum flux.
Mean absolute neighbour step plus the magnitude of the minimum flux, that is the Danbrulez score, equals 2.36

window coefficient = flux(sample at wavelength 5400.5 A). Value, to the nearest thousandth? 2.486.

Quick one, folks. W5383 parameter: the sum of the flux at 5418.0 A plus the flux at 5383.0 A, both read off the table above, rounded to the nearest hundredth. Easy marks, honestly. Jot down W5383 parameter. 4.97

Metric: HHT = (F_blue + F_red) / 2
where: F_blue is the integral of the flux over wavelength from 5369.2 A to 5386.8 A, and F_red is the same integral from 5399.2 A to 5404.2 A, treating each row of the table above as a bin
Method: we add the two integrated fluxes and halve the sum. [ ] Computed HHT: 27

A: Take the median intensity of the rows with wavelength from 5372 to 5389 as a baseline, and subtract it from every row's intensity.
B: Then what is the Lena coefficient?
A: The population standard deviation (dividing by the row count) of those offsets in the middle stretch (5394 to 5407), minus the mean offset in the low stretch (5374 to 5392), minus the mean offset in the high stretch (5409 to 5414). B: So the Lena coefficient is 0.16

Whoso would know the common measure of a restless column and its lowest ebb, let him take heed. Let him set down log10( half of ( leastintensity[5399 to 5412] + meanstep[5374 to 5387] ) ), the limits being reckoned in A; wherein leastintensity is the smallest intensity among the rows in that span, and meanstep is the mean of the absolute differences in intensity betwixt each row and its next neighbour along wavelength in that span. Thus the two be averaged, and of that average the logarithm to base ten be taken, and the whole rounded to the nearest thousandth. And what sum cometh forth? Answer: 0.089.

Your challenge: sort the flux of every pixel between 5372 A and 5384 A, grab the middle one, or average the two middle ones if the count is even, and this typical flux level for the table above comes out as 2.476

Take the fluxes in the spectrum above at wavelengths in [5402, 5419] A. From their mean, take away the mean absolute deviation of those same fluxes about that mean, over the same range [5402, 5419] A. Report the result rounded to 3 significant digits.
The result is 2.30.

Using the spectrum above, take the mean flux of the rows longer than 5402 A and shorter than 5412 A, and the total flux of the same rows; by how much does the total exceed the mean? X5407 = 7.8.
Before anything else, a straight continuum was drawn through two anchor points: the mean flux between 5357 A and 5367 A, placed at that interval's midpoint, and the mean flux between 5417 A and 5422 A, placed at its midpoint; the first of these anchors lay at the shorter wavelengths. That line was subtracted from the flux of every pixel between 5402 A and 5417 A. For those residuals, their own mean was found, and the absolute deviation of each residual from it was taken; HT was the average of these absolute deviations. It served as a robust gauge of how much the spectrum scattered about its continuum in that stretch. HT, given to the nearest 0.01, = 0.23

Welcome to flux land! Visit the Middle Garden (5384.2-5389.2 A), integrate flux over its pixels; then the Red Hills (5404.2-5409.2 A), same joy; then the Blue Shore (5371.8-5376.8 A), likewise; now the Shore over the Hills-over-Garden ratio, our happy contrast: 12.3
